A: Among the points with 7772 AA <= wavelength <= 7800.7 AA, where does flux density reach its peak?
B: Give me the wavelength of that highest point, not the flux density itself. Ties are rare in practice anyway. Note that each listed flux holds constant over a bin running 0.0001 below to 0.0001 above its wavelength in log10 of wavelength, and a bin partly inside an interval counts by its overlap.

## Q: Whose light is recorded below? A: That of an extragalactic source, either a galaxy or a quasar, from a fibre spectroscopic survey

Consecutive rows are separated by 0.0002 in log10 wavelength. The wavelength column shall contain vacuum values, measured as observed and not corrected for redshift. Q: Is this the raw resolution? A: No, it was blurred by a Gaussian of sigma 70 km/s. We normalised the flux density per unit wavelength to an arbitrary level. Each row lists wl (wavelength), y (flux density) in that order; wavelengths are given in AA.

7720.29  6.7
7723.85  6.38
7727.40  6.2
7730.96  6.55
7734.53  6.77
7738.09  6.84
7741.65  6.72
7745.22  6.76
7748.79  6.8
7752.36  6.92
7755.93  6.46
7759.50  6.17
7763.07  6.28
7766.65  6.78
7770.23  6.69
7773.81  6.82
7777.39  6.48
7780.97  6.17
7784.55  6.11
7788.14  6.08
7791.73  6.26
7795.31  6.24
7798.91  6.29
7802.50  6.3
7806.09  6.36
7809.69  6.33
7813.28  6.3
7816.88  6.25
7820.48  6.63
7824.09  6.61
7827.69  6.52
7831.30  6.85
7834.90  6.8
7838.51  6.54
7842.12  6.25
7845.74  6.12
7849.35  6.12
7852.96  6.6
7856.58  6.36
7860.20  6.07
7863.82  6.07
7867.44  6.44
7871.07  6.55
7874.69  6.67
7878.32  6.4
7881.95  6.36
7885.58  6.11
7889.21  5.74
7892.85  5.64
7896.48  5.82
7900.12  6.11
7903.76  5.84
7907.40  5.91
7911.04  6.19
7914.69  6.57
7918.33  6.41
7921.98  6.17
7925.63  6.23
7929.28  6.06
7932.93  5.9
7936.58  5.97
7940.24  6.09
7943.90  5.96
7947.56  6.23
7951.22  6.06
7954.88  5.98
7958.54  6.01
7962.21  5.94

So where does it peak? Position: 7773.81 AA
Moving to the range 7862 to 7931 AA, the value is 7874.69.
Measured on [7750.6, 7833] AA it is 7752.36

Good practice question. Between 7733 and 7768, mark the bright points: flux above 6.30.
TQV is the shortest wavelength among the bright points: 7734.53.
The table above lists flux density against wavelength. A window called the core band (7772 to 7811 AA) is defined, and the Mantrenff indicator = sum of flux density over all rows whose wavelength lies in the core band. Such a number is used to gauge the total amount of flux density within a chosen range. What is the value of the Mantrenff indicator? 69.4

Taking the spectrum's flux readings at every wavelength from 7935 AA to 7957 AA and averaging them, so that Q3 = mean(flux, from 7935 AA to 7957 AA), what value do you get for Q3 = 6.0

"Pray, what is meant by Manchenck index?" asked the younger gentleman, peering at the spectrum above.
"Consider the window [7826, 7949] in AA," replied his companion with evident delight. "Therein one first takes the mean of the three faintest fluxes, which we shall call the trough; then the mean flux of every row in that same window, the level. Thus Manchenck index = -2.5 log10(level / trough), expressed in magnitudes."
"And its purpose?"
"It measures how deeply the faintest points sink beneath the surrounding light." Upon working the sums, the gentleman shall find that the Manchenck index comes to -0.089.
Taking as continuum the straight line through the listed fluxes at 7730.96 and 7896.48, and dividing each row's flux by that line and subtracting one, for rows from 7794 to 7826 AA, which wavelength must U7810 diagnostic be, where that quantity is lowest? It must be 7795.31 AA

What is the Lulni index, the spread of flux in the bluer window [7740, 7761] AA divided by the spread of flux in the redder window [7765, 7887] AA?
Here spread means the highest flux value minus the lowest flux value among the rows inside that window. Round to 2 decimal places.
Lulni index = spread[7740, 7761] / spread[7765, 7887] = 0.96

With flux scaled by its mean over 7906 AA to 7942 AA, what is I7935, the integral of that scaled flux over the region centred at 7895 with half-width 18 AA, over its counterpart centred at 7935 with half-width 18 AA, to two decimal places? 0.98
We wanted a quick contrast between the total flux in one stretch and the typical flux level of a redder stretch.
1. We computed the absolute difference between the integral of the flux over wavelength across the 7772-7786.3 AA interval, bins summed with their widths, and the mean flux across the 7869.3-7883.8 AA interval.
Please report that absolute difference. 85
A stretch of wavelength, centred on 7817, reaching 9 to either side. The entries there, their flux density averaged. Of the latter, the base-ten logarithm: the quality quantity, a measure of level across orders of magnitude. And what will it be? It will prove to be 0.808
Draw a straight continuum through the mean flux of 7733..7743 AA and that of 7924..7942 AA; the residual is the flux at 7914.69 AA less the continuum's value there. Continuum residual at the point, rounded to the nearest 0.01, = 0.45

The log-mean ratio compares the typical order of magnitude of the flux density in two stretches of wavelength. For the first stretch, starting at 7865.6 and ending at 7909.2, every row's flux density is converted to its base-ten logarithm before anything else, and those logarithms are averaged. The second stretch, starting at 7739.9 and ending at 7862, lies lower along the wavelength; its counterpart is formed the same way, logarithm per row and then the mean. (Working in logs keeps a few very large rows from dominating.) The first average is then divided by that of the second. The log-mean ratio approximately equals 0.97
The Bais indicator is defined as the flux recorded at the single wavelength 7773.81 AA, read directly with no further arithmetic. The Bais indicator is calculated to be 6.82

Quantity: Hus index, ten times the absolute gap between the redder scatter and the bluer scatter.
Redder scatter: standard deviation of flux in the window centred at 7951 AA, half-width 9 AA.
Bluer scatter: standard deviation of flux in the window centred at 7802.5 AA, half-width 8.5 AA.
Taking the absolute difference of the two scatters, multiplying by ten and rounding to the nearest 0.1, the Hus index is 0.6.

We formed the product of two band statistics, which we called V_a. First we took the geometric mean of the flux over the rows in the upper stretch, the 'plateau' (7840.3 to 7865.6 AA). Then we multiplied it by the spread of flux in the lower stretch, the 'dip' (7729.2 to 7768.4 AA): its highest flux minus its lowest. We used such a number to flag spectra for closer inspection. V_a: 4.67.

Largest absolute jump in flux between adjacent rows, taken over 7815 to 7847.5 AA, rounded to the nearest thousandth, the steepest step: 0.380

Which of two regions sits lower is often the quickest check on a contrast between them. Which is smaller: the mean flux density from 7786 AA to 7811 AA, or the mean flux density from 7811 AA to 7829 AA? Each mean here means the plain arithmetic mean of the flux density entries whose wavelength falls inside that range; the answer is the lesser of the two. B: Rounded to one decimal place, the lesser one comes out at 6.3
